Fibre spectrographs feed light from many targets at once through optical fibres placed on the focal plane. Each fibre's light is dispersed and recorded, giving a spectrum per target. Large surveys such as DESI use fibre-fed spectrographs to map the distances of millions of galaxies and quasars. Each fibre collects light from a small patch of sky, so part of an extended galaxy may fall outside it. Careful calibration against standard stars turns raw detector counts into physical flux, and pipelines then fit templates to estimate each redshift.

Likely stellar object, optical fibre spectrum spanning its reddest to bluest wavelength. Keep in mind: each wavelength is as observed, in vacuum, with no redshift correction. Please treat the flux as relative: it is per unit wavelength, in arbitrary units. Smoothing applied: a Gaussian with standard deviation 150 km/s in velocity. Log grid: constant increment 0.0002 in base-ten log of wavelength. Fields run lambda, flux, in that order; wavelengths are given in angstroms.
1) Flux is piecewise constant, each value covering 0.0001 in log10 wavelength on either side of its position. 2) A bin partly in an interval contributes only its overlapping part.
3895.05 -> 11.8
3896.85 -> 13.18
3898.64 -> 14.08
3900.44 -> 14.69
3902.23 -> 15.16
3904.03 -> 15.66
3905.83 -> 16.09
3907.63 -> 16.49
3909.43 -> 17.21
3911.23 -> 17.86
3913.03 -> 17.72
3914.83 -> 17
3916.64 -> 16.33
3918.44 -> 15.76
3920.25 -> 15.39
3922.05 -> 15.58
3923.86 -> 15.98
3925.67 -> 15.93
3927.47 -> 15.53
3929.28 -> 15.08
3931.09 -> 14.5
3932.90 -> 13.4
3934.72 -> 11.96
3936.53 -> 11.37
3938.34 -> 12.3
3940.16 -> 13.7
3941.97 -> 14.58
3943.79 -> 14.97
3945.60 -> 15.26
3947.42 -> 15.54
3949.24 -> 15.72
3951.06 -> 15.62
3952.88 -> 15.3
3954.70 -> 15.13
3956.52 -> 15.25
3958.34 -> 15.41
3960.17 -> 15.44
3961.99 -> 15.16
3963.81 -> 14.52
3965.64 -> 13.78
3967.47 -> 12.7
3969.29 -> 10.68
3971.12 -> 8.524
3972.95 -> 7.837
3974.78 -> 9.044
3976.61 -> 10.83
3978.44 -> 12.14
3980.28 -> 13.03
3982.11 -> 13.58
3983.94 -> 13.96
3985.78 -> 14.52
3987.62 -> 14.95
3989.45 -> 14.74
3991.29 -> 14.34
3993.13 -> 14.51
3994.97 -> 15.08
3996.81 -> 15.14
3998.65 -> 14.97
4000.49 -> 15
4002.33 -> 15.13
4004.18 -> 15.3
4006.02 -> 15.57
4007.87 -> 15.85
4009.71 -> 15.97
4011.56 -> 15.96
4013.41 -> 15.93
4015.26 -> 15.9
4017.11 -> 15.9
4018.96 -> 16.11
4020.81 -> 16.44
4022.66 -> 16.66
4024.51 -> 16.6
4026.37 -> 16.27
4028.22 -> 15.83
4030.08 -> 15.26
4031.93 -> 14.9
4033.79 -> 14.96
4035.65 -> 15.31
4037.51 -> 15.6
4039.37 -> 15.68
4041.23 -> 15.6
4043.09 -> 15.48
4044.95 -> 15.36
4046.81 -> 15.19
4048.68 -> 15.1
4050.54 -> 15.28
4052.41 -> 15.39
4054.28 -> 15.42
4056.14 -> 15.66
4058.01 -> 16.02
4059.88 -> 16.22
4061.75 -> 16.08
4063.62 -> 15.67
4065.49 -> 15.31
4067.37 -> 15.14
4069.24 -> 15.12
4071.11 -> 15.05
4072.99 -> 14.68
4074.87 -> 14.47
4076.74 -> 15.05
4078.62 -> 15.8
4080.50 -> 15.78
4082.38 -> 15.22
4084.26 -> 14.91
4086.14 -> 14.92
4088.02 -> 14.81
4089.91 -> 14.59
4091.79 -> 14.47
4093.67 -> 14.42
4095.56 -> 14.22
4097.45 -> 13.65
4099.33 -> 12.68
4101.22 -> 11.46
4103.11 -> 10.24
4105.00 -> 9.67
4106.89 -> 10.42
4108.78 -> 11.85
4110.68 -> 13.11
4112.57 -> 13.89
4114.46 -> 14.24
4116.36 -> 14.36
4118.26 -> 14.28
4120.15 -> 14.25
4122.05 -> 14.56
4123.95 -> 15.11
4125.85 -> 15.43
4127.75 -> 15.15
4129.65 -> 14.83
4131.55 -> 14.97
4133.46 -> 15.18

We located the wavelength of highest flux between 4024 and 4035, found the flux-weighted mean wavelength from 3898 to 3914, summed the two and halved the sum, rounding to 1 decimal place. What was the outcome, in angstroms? 3965.4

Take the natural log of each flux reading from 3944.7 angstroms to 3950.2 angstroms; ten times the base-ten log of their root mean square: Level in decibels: 4.38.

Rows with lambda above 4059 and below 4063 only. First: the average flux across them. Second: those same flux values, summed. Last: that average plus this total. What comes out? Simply 48.4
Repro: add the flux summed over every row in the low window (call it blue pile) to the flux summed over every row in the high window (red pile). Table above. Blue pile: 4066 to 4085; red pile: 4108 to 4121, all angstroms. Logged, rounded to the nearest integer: 247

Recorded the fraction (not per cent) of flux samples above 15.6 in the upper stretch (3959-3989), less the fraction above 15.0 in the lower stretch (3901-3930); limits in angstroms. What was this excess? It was -1.0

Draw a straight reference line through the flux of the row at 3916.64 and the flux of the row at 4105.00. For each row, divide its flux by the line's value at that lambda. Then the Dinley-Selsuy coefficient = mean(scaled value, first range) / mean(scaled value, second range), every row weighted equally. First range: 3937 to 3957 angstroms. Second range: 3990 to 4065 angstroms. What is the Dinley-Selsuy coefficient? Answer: 0.77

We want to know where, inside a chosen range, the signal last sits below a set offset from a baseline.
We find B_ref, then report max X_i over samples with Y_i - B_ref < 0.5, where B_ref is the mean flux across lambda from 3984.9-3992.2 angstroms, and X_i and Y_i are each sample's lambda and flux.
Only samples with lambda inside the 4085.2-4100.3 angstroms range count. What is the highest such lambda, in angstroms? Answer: 4099.33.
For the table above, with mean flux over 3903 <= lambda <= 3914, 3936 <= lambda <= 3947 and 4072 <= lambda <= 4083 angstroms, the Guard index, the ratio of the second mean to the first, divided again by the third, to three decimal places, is 0.054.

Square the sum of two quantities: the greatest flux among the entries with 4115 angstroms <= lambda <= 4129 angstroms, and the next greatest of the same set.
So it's 935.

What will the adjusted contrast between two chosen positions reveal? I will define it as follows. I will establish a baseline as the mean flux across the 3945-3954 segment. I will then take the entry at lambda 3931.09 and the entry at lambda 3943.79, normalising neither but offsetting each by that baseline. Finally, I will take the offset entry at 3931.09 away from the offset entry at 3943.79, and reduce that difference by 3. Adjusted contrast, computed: -2.5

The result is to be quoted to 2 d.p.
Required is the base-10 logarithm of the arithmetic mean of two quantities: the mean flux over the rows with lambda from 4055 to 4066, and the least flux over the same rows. 1.19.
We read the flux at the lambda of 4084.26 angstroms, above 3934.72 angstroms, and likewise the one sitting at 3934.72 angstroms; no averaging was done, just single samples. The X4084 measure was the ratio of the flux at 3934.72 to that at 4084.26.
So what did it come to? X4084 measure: 0.80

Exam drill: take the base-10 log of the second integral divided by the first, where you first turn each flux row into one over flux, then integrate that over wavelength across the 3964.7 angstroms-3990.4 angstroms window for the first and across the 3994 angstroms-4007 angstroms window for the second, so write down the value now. -0.4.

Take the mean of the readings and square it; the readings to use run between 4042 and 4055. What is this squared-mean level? 235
